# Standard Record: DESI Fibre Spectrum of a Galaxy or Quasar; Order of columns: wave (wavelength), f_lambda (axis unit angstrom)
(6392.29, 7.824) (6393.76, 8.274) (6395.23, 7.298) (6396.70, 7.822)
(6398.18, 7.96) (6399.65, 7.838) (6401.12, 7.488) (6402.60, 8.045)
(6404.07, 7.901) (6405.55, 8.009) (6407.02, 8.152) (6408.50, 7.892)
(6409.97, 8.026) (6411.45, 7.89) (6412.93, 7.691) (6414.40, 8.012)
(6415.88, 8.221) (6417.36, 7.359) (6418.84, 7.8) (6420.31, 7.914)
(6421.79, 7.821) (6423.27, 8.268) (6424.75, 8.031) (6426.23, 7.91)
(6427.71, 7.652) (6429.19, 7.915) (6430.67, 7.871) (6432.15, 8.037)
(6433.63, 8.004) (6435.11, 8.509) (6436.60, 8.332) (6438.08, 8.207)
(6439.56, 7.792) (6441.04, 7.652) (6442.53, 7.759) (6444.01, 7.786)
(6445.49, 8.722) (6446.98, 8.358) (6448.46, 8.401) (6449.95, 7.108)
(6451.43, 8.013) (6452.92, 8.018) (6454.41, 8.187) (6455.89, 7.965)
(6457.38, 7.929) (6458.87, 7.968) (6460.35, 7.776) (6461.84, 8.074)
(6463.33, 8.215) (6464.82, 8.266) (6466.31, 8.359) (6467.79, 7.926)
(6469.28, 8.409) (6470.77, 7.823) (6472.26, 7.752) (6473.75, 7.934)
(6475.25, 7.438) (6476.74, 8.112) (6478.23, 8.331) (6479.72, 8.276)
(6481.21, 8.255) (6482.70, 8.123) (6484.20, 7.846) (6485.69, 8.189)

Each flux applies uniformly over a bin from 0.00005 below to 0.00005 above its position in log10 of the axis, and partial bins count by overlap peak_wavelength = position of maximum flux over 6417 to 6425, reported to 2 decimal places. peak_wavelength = 6423.27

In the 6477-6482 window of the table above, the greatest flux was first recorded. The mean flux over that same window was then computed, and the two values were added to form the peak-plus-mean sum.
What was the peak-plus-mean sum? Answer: 16.6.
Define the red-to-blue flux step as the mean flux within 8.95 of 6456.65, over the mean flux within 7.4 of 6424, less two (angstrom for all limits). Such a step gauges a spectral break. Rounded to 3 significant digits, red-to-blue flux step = -0.982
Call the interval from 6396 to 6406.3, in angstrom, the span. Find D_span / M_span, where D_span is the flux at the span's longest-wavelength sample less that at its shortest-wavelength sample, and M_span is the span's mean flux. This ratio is 0.02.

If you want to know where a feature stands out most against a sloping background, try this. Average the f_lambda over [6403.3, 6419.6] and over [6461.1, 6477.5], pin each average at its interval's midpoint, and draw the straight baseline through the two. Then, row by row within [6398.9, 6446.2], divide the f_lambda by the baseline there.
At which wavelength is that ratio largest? 6445.49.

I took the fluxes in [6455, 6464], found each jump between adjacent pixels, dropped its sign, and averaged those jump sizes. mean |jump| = 0.14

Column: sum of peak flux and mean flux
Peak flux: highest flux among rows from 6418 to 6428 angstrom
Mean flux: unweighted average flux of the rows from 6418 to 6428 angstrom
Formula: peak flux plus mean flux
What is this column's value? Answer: 16.2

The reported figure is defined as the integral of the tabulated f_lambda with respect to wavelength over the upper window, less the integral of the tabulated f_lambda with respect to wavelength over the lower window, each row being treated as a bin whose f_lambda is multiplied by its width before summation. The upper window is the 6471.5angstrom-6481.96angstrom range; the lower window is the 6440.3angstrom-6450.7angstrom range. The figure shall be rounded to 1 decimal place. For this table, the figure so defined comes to 0.9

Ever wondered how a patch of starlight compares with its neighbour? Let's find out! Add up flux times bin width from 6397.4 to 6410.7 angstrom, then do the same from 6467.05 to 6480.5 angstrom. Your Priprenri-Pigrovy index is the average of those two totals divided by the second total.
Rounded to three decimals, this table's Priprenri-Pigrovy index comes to 0.990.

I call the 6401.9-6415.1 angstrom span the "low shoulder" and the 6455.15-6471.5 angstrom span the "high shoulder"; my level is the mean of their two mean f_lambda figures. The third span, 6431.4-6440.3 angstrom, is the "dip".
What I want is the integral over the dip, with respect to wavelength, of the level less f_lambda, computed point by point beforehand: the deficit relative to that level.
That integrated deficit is -1.2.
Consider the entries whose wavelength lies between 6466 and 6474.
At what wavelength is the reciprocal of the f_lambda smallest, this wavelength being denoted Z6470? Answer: 6469.28 angstrom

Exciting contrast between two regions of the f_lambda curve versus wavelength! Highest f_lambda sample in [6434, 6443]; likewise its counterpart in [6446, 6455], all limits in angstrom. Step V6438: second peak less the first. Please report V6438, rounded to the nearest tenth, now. -0.1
